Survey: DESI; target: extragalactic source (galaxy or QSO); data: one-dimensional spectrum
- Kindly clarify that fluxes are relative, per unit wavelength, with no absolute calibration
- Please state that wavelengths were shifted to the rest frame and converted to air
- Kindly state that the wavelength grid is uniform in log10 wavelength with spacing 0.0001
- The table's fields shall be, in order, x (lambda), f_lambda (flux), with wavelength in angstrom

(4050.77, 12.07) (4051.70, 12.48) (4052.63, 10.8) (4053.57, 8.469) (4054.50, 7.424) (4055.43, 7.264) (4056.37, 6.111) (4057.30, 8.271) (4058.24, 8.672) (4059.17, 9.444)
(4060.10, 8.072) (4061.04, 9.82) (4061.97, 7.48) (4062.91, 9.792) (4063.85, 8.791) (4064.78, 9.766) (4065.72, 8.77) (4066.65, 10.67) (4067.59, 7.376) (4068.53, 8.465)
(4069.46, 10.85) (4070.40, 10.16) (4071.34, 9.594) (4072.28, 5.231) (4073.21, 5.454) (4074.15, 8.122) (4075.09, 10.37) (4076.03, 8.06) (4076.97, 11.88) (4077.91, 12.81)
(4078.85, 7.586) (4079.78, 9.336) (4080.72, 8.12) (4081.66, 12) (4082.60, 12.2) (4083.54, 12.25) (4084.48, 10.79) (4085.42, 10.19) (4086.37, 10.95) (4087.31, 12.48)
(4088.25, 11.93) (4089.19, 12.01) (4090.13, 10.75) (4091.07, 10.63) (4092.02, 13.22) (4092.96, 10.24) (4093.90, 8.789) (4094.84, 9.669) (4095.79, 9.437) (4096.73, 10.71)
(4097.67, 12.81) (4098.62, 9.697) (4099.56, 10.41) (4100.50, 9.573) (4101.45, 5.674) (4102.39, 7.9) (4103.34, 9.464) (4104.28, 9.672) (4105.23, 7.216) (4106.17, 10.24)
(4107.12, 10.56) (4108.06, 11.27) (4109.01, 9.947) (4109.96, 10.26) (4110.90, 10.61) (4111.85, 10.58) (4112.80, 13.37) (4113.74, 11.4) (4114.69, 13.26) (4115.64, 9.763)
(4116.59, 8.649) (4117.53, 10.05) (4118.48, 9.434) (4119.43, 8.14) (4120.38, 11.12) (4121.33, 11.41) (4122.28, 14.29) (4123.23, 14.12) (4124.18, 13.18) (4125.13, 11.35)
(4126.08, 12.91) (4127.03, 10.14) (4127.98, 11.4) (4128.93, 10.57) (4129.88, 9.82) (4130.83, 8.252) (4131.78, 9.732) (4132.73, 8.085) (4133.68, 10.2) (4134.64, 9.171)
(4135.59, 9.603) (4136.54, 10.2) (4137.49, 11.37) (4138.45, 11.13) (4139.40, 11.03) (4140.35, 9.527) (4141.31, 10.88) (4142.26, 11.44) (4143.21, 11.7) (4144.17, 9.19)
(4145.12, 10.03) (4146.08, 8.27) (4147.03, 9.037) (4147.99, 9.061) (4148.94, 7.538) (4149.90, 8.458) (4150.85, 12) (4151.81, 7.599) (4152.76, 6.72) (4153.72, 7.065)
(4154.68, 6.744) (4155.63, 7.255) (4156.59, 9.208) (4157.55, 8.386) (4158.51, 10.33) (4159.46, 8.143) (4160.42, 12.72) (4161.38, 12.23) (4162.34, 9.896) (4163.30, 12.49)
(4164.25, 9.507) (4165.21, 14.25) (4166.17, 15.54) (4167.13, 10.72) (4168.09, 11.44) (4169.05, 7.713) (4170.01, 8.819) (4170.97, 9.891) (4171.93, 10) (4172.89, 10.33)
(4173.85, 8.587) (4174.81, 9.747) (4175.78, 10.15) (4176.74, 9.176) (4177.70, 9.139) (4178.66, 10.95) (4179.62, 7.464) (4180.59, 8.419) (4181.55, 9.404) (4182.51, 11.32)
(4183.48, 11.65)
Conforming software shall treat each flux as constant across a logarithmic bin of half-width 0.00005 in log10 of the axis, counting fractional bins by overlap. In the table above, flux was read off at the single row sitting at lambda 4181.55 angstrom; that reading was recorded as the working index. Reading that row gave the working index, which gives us 9.404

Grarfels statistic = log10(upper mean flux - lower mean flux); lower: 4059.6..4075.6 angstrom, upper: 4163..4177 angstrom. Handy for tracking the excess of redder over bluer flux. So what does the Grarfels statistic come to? 0.26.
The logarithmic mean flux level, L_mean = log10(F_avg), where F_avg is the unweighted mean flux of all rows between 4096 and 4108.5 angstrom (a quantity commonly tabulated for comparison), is 0.98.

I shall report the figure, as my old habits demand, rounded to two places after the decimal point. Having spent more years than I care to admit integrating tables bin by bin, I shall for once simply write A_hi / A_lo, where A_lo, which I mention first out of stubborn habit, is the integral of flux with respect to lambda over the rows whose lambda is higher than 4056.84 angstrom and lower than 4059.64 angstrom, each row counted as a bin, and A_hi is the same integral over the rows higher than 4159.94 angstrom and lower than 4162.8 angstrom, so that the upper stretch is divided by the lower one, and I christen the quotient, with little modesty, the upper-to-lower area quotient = 1.35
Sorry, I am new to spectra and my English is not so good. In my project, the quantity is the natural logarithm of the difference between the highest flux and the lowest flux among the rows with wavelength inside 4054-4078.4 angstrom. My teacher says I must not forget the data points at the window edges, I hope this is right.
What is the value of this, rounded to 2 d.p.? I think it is 2.03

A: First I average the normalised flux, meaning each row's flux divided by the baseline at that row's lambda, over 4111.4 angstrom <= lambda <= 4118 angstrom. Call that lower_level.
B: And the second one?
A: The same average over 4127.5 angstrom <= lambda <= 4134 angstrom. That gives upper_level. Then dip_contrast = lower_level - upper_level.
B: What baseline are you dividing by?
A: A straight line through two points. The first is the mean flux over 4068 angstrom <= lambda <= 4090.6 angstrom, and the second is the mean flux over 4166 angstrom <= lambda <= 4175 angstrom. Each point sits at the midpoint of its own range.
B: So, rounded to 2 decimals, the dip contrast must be 0.13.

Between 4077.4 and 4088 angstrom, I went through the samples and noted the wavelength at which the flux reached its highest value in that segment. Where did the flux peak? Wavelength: 4077.91 angstrom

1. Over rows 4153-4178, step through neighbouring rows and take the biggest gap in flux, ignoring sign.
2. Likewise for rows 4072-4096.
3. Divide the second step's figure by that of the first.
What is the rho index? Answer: 1.08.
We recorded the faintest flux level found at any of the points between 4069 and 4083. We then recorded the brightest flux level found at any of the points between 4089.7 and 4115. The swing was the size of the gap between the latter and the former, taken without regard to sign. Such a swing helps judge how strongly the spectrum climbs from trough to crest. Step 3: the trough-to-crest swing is 8.1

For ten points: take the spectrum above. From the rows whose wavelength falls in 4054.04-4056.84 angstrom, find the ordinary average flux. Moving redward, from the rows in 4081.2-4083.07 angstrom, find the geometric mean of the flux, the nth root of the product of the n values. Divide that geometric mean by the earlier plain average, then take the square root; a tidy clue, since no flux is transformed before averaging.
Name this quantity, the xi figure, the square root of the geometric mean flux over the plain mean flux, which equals 1.32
